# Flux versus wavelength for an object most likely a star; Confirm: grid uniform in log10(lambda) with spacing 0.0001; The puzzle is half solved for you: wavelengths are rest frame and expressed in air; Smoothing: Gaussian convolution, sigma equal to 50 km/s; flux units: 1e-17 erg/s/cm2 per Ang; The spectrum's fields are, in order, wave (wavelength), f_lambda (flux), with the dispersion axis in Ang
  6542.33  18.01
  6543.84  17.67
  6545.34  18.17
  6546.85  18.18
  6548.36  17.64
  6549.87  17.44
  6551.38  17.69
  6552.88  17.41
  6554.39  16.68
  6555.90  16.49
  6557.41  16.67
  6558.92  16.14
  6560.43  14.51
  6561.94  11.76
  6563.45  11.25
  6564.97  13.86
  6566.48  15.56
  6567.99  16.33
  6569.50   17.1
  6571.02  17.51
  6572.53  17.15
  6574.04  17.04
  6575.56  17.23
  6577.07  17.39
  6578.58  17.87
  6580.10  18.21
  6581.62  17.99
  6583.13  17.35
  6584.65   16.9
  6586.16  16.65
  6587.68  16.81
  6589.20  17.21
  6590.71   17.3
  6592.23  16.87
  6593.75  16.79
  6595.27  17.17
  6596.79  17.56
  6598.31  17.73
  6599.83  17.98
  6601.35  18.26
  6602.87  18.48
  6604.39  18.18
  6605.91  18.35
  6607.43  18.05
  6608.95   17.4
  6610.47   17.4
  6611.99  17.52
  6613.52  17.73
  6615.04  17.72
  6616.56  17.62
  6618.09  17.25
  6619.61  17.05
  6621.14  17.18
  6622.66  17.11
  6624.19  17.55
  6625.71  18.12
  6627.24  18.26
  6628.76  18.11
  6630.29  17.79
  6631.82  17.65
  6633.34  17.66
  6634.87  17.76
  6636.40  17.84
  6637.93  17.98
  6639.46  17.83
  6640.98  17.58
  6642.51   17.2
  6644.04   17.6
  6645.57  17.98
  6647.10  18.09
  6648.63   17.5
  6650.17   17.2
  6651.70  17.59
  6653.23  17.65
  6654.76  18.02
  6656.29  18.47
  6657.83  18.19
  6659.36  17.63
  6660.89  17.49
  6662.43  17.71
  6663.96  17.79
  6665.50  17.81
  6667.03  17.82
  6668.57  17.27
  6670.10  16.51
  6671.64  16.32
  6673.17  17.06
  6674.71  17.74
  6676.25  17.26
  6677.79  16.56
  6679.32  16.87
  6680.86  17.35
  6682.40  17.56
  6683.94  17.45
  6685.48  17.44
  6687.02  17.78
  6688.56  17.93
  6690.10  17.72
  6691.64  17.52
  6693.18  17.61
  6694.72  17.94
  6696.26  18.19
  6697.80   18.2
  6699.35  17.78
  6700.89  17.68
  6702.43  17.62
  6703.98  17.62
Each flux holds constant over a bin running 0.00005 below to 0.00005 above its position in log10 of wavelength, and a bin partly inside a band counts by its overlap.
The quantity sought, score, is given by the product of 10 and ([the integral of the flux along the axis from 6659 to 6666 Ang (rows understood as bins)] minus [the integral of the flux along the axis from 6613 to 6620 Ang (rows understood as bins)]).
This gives 12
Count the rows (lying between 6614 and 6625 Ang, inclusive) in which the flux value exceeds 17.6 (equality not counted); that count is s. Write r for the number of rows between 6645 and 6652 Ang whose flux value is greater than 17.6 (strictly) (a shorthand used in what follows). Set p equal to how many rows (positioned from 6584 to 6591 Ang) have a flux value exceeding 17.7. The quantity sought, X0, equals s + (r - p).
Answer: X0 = 4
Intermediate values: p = 0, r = 2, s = 2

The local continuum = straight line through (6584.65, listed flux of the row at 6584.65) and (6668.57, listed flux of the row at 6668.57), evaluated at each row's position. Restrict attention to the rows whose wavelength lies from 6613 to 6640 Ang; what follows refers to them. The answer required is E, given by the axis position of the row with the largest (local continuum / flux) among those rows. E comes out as 6619.61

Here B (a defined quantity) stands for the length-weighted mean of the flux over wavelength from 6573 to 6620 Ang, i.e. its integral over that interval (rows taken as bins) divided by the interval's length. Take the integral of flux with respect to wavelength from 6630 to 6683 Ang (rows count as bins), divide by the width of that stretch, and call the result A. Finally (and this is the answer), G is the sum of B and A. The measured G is 35.1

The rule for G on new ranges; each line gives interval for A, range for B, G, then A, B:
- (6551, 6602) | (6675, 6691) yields 34.1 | 16.7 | 17.40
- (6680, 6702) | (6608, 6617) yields 35.3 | 17.7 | 17.58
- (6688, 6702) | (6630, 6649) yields 35.6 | 17.8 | 17.74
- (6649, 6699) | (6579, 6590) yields 34.9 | 17.6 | 17.32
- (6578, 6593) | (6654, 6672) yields 34.9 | 17.3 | 17.61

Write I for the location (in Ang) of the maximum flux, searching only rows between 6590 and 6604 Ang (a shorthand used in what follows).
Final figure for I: 6602.87 Ang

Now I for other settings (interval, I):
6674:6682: 6674.71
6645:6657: 6656.29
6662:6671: 6667.03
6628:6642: 6628.76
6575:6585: 6580.10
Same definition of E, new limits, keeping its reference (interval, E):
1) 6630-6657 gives 6650.17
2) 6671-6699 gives 6671.64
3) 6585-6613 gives 6586.16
